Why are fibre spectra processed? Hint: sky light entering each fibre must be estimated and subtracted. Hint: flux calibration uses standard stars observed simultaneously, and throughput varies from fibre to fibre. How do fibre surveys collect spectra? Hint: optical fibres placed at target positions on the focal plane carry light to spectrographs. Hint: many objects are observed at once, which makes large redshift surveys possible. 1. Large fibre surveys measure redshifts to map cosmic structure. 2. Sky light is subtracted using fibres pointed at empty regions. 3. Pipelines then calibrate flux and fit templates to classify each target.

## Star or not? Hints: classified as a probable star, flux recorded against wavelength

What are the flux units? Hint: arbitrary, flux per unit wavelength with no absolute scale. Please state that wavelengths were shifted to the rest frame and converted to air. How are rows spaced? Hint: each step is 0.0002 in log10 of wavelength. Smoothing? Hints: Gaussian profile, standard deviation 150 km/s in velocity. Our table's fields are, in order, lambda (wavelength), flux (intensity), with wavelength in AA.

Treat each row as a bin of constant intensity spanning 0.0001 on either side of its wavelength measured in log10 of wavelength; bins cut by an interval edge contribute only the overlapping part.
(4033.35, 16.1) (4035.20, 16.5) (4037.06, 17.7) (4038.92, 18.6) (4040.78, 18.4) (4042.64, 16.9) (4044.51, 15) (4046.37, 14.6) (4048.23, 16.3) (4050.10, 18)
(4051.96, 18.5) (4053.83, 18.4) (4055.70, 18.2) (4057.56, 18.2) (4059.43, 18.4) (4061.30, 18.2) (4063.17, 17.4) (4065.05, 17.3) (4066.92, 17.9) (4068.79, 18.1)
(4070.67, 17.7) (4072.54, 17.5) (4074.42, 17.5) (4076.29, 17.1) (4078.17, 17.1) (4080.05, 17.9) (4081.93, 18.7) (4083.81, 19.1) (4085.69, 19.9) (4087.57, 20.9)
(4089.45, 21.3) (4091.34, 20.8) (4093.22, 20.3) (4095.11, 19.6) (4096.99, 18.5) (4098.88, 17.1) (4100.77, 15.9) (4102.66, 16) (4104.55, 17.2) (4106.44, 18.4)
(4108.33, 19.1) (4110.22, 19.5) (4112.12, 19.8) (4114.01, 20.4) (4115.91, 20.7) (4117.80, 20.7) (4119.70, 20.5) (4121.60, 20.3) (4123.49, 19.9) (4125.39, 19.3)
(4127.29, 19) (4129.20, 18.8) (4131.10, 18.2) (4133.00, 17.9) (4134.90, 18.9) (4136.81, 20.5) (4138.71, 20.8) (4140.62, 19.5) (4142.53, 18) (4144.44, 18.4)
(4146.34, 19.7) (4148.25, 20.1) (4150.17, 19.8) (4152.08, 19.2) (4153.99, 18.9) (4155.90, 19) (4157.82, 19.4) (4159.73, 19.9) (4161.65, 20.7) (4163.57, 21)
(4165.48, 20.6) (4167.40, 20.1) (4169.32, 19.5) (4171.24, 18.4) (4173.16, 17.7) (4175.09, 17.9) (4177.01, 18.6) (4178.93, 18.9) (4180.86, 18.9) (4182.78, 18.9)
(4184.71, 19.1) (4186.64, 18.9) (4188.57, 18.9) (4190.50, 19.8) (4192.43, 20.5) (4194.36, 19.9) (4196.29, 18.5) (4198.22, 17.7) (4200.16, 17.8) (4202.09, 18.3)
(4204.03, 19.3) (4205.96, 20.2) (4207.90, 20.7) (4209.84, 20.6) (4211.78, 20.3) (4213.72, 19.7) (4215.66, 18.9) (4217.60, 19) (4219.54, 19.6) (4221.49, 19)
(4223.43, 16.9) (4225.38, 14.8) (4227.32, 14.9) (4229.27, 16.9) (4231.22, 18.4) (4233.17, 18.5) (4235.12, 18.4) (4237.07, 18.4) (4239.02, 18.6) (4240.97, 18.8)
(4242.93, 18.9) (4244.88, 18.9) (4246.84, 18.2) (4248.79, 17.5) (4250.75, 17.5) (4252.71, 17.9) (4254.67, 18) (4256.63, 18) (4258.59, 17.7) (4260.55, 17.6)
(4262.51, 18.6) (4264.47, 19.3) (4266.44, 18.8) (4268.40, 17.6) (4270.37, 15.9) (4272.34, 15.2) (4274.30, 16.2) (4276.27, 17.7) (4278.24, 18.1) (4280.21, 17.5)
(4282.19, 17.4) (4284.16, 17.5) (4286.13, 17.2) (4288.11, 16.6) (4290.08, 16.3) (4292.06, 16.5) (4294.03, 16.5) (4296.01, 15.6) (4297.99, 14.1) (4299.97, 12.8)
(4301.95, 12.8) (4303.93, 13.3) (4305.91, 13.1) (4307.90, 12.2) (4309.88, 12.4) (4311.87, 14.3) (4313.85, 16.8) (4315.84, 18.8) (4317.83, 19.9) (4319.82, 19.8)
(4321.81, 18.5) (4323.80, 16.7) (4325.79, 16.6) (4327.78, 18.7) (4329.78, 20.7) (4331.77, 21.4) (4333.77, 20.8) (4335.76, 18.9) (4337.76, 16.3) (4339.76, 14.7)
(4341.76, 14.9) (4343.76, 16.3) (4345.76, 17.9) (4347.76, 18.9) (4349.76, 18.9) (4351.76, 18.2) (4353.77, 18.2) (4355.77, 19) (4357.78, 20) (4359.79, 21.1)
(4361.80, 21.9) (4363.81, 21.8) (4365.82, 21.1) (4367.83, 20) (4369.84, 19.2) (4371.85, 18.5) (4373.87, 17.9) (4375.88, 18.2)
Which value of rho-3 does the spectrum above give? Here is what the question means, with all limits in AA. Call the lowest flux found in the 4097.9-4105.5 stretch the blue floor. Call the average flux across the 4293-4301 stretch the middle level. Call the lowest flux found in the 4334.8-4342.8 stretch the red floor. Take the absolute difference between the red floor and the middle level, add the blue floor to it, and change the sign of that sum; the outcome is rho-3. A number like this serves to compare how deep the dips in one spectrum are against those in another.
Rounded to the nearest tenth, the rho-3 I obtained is -16.0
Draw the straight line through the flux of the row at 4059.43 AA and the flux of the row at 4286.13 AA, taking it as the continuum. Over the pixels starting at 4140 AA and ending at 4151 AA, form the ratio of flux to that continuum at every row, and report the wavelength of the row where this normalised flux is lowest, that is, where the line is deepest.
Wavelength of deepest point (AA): 4142.53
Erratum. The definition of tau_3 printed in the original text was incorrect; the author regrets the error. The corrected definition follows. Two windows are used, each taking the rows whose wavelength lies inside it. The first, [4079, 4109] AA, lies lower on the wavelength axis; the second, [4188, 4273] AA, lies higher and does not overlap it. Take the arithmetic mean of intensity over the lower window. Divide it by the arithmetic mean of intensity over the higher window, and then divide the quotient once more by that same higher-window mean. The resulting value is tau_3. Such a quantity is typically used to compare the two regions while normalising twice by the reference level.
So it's 0.056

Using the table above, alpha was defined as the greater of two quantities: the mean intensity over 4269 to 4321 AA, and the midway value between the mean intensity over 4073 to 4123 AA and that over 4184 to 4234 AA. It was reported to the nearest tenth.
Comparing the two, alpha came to 18.9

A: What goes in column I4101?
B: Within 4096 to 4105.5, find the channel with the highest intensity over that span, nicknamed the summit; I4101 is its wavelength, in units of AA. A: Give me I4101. 4096.99 AA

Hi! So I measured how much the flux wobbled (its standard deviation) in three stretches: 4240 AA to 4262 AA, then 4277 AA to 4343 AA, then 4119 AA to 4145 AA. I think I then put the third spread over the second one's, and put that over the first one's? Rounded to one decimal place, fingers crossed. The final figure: 0.7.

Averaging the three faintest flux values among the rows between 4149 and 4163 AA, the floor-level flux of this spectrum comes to 19.0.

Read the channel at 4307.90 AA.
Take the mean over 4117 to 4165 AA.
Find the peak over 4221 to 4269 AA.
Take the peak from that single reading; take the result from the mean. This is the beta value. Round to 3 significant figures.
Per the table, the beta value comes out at 26.6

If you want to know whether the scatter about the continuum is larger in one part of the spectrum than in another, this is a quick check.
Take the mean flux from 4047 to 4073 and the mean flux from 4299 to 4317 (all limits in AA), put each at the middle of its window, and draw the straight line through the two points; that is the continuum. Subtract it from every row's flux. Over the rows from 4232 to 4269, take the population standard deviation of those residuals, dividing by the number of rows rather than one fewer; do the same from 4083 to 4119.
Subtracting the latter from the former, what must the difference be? -1.1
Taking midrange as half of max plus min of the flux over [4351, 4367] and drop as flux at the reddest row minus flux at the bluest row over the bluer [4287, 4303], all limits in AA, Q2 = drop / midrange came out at -0.19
